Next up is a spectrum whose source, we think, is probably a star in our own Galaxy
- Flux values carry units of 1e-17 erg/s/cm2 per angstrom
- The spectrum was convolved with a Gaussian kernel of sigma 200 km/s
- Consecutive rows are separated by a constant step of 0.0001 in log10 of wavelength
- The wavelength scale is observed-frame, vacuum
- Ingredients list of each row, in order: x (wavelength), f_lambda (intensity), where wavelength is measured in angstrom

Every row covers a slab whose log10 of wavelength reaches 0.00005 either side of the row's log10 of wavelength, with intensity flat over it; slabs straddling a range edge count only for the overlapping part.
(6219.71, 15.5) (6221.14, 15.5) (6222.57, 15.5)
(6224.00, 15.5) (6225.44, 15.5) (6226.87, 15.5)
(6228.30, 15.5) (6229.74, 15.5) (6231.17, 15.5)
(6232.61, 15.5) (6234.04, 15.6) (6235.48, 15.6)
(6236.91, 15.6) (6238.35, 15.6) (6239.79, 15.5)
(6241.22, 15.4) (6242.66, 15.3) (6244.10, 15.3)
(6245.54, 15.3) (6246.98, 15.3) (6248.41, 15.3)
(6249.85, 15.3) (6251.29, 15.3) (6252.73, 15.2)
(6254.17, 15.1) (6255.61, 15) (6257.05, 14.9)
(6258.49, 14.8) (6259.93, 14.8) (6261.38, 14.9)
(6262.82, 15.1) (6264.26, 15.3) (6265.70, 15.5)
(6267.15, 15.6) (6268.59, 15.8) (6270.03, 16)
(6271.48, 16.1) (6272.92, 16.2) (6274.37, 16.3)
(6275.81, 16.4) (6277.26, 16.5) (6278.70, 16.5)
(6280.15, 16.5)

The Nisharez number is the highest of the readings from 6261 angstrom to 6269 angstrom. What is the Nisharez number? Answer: 15.8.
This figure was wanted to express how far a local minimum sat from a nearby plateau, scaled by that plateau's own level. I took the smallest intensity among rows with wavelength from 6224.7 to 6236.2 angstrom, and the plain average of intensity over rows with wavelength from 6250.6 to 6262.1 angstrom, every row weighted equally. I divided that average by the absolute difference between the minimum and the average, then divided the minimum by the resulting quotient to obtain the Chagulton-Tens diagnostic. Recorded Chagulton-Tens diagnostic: 0.52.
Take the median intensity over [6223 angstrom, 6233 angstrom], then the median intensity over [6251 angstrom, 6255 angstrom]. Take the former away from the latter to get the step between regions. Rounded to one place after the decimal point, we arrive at -0.3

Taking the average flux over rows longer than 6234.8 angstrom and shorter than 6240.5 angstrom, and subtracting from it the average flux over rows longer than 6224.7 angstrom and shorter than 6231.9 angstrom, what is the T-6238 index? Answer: 0.1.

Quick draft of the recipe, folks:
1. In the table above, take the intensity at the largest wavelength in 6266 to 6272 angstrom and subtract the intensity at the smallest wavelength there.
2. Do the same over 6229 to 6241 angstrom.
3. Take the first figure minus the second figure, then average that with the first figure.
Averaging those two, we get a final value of 0.50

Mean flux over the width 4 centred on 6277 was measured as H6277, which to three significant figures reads 16.5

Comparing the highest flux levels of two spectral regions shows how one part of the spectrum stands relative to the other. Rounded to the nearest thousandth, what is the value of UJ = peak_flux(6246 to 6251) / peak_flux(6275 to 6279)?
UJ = 0.927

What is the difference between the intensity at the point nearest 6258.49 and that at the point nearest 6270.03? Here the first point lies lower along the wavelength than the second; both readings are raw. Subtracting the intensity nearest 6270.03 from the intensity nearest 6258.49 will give -1.2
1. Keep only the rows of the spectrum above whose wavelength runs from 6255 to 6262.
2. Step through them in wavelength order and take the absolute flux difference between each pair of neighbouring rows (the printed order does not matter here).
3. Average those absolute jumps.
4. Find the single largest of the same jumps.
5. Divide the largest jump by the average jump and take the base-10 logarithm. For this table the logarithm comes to 0.12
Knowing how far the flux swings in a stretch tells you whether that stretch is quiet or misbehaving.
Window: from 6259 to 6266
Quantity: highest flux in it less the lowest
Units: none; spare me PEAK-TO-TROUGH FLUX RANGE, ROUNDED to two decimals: 0.70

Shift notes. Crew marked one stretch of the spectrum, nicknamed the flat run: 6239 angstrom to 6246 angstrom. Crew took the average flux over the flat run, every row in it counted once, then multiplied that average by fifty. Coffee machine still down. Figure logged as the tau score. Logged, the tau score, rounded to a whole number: 768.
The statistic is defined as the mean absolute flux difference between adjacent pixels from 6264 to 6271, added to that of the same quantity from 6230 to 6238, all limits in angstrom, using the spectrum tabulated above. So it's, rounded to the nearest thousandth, 0.200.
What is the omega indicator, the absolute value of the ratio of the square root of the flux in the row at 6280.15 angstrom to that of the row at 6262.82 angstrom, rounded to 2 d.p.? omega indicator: 1.05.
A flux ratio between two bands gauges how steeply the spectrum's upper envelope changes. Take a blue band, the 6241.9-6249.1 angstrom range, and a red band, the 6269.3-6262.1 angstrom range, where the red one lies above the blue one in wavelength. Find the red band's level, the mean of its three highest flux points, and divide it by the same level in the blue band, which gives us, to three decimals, 1.022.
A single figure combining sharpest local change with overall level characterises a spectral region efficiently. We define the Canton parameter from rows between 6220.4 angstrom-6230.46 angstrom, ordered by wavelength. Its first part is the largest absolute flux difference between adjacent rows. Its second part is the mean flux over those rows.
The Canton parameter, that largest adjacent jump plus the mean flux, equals 15.5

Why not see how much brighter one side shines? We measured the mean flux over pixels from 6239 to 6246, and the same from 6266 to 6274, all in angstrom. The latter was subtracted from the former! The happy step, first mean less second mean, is -0.6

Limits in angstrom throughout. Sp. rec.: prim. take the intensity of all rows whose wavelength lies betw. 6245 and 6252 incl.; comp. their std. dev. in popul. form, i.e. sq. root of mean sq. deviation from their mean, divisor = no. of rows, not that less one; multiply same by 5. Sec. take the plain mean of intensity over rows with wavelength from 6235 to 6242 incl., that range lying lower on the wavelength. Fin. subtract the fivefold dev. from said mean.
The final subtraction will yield 15.5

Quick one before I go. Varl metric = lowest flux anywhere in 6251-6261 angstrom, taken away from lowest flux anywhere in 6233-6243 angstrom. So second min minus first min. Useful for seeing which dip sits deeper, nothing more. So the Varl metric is 0.5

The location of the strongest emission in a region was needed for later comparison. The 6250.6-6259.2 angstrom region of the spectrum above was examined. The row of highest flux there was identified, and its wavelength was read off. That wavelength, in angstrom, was 6251.29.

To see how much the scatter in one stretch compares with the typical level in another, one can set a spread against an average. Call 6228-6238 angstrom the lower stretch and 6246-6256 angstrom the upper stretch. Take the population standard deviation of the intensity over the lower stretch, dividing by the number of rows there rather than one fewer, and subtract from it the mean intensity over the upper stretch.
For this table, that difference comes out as -15.2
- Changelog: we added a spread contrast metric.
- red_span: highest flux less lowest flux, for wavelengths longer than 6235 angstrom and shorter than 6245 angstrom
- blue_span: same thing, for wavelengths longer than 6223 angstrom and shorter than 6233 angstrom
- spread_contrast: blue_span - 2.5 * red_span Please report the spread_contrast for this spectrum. -0.75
